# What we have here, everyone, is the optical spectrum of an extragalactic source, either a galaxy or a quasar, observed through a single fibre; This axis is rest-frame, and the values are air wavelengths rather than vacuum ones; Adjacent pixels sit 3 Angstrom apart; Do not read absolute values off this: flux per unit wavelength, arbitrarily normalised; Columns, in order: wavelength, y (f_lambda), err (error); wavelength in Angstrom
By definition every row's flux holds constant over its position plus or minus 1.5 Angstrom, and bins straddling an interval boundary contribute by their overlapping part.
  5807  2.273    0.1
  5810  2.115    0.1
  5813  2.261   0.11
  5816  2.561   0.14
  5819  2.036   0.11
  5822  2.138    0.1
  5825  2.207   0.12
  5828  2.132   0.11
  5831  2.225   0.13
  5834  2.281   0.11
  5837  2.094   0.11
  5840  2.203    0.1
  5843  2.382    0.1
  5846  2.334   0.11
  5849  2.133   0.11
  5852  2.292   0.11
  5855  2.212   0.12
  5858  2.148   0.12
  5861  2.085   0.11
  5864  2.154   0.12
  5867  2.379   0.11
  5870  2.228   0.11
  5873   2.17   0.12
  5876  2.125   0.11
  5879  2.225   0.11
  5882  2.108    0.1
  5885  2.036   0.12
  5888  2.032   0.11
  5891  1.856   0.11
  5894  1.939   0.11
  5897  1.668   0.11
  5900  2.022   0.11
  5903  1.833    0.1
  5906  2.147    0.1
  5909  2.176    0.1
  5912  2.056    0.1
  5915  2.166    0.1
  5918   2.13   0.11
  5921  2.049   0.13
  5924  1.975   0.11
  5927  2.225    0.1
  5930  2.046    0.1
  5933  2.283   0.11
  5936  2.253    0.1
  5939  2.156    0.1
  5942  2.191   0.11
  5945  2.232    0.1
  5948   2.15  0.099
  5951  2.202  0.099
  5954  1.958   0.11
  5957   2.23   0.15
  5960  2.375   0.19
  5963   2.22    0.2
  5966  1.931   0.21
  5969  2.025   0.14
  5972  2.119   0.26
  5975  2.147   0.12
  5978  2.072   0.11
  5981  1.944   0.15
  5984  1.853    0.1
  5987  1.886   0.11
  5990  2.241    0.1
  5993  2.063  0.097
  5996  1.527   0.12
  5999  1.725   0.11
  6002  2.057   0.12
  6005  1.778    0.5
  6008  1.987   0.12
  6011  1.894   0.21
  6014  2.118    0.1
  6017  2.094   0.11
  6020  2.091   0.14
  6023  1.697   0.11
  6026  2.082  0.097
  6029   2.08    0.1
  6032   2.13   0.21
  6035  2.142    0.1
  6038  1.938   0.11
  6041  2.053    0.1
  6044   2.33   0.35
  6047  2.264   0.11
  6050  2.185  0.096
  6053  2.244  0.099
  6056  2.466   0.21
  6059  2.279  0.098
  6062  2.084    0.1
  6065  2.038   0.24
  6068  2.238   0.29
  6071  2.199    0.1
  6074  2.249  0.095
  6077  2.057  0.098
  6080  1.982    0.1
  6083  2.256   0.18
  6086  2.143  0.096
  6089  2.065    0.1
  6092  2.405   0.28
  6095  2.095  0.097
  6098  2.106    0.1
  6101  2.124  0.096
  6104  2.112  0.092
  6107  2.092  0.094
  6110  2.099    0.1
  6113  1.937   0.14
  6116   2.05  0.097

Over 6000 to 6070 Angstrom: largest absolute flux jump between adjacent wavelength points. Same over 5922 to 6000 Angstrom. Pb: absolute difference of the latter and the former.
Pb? 0.14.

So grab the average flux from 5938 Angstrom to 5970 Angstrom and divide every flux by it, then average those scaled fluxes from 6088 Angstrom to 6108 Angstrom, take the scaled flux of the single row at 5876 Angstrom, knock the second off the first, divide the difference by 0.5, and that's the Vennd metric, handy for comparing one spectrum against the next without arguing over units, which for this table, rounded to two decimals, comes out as 0.02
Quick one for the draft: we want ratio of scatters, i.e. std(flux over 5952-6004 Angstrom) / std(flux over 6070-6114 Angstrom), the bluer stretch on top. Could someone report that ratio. 1.8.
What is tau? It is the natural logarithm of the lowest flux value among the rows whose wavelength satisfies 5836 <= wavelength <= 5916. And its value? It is 0.51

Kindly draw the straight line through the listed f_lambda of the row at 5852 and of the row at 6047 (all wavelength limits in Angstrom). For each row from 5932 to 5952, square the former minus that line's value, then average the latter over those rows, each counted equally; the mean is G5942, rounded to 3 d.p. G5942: 0.007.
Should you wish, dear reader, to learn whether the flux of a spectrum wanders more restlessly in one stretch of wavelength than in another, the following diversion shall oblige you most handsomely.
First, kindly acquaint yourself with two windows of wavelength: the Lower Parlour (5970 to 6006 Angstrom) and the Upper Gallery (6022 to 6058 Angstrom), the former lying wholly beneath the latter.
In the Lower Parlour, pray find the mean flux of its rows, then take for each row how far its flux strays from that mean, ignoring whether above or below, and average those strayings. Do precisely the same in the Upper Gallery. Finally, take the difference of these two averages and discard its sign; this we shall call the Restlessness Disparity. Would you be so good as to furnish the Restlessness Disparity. 0.028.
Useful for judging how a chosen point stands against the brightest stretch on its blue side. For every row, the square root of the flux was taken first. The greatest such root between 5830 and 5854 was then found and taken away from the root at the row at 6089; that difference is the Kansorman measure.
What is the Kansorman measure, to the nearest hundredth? -0.11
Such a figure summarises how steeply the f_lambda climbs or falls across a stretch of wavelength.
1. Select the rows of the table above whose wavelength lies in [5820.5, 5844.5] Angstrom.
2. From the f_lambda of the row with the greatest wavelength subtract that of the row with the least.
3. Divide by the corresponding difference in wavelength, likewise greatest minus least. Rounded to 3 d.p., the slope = 0.012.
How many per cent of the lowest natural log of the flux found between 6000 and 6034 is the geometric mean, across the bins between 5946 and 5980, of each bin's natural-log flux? 142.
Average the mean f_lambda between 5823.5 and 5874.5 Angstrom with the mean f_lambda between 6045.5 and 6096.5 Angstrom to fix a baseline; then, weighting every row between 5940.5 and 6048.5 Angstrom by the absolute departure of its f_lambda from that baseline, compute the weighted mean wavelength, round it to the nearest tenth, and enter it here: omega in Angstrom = 5999.2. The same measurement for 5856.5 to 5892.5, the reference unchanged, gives 5879.2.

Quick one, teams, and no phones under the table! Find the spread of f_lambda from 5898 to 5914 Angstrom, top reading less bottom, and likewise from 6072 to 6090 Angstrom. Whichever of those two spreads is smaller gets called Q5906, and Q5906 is 0.274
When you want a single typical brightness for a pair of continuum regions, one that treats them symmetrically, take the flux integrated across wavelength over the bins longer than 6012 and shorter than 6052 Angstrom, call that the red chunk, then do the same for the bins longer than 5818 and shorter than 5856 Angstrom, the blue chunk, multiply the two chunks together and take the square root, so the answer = 83.8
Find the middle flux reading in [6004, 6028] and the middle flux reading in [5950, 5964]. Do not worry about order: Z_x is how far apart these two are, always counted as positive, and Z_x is 0.19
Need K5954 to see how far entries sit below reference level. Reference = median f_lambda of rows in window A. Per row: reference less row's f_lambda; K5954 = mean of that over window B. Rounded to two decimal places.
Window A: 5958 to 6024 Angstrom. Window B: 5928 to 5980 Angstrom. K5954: -0.11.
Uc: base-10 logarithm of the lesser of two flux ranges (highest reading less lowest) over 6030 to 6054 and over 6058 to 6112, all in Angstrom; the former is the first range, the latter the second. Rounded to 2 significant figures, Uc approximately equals -0.41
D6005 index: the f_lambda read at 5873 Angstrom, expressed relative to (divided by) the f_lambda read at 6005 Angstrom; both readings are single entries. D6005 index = 1.22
